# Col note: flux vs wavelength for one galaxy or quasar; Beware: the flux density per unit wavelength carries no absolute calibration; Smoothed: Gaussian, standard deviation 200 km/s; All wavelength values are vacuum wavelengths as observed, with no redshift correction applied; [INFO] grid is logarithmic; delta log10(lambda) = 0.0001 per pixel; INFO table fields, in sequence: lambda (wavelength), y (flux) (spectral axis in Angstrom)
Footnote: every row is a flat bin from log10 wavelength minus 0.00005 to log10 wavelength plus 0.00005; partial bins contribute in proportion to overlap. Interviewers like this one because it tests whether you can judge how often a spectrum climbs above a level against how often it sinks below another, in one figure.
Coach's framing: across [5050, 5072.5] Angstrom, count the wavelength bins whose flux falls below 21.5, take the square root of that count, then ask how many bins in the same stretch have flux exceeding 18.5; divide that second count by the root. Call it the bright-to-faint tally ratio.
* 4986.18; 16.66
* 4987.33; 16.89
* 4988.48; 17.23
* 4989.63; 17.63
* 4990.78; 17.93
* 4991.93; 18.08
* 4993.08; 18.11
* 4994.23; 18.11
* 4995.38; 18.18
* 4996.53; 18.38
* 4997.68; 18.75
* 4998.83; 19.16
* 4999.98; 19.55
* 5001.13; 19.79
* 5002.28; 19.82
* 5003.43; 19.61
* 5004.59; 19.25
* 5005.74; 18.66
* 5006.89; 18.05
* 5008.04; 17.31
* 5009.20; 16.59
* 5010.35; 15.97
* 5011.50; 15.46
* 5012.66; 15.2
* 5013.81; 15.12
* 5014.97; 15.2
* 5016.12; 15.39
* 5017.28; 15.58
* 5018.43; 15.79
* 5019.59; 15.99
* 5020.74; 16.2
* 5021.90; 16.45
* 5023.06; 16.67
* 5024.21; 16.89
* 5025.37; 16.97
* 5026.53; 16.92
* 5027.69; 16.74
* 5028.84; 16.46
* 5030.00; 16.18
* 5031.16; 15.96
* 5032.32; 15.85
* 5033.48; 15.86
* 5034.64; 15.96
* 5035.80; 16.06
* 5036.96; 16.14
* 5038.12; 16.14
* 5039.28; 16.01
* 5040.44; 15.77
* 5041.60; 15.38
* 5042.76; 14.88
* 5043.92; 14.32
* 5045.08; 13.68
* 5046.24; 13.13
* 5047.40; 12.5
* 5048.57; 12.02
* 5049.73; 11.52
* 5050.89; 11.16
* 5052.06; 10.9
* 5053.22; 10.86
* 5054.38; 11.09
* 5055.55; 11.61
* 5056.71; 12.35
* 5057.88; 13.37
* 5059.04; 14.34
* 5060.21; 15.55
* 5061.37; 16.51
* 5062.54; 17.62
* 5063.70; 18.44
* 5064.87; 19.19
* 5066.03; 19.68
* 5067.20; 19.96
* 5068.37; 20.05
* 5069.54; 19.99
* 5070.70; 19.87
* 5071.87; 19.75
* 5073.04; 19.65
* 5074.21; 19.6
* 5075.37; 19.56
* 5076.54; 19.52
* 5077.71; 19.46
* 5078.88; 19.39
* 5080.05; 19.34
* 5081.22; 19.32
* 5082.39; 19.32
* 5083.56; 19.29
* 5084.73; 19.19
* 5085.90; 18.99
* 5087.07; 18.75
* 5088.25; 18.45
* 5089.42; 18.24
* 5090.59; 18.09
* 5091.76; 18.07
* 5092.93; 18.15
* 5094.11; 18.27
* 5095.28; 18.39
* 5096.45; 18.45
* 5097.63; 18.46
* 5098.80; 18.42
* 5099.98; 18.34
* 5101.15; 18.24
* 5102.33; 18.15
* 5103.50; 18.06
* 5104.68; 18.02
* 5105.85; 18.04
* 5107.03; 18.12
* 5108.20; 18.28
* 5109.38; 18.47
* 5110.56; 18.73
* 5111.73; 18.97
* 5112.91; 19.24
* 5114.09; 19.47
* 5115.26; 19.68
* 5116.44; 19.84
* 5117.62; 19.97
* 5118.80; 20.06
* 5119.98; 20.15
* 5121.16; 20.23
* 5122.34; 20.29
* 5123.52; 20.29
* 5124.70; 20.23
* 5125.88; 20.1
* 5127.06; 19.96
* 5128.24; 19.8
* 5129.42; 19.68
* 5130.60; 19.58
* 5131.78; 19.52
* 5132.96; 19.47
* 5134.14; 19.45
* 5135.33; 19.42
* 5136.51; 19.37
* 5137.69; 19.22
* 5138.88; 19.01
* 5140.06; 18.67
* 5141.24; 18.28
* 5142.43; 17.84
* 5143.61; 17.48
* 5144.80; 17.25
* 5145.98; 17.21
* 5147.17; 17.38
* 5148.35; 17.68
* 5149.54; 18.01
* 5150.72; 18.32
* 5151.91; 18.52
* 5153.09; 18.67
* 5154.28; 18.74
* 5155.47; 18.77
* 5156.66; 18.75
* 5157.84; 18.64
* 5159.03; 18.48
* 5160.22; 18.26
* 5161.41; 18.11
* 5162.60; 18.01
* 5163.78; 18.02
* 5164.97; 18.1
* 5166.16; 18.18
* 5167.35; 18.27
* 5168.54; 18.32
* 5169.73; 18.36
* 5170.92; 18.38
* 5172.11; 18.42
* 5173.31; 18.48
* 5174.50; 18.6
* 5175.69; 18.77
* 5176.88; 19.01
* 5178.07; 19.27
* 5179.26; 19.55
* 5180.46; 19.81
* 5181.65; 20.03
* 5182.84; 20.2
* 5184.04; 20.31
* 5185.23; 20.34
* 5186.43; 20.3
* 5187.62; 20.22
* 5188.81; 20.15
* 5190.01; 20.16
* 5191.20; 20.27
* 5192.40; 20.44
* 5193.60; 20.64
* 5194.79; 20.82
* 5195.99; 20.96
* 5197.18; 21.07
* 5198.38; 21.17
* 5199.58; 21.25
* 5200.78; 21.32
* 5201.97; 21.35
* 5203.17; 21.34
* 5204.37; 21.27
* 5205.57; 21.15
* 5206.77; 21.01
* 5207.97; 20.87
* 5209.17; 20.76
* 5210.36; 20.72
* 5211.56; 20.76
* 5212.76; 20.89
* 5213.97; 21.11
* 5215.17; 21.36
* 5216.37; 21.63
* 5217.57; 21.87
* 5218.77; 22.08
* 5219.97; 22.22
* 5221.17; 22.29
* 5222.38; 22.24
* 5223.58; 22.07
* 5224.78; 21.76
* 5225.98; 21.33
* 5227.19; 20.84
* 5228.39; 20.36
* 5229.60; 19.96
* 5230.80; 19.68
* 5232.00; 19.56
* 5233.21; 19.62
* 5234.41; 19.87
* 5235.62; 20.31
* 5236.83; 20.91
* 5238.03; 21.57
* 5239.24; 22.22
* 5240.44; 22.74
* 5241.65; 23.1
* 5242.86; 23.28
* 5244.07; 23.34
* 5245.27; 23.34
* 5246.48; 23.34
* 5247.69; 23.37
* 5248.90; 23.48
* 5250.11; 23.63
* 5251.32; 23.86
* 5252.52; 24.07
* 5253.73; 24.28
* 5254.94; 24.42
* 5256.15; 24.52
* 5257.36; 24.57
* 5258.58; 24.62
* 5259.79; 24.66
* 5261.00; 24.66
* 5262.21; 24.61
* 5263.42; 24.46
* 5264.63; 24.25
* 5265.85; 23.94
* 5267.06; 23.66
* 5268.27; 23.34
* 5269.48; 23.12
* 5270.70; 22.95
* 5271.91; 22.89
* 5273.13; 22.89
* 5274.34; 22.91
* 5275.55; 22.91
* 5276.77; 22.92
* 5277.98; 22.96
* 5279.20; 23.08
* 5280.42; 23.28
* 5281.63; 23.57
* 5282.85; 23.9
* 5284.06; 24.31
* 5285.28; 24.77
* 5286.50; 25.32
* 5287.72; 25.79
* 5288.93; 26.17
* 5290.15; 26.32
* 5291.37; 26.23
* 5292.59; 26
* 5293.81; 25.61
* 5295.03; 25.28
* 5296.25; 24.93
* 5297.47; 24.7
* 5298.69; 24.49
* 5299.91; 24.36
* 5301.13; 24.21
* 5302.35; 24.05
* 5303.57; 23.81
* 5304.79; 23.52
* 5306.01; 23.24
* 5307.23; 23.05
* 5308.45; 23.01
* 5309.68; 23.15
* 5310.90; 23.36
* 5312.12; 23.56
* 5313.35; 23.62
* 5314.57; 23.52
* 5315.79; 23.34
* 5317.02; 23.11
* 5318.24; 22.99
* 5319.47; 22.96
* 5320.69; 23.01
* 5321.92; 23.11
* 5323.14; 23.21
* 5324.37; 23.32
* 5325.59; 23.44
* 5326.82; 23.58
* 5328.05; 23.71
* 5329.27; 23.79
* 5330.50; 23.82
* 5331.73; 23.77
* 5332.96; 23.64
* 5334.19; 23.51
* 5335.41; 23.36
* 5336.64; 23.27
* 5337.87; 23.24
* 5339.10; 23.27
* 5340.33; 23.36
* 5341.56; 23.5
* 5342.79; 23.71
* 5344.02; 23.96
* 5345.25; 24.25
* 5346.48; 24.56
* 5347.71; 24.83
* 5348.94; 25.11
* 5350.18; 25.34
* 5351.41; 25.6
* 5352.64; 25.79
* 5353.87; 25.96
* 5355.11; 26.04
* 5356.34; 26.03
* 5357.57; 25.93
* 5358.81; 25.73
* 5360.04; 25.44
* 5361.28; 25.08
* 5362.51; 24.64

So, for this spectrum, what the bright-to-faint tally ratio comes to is 1.6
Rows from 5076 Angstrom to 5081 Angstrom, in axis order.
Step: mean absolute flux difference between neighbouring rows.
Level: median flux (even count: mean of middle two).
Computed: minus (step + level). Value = -19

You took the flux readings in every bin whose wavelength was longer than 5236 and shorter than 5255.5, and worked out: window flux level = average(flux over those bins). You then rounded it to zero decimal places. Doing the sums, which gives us 23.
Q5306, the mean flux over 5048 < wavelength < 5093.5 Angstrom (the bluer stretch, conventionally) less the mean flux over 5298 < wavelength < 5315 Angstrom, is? -6.5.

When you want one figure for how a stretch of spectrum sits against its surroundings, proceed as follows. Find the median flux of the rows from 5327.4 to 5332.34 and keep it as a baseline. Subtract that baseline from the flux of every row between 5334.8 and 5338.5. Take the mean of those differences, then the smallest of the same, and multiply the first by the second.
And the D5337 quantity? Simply 0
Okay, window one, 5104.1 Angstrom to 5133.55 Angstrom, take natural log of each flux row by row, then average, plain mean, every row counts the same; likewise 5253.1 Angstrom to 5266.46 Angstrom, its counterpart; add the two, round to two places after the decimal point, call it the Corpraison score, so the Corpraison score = 6.16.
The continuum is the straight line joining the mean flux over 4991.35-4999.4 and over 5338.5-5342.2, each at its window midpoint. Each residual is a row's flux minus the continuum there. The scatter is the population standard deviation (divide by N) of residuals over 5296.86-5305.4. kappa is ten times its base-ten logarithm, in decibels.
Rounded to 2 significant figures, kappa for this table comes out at -3.9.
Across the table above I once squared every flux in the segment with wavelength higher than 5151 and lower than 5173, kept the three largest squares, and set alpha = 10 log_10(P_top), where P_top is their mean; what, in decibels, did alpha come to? 25.5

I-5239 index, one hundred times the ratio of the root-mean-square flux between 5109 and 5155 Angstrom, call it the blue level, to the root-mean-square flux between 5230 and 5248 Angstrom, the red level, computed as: 88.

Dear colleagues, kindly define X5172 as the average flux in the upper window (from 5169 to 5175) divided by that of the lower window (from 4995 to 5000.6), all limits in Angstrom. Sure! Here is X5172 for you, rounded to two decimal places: 0.98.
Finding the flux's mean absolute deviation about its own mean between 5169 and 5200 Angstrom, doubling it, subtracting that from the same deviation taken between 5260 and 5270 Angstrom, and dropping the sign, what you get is 1.1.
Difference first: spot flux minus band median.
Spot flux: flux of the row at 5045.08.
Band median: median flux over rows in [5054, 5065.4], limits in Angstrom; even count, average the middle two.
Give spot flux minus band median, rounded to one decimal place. -1.3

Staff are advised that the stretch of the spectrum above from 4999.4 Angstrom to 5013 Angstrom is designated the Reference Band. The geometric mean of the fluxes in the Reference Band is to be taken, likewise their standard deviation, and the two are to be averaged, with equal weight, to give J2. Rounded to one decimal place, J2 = 9.8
